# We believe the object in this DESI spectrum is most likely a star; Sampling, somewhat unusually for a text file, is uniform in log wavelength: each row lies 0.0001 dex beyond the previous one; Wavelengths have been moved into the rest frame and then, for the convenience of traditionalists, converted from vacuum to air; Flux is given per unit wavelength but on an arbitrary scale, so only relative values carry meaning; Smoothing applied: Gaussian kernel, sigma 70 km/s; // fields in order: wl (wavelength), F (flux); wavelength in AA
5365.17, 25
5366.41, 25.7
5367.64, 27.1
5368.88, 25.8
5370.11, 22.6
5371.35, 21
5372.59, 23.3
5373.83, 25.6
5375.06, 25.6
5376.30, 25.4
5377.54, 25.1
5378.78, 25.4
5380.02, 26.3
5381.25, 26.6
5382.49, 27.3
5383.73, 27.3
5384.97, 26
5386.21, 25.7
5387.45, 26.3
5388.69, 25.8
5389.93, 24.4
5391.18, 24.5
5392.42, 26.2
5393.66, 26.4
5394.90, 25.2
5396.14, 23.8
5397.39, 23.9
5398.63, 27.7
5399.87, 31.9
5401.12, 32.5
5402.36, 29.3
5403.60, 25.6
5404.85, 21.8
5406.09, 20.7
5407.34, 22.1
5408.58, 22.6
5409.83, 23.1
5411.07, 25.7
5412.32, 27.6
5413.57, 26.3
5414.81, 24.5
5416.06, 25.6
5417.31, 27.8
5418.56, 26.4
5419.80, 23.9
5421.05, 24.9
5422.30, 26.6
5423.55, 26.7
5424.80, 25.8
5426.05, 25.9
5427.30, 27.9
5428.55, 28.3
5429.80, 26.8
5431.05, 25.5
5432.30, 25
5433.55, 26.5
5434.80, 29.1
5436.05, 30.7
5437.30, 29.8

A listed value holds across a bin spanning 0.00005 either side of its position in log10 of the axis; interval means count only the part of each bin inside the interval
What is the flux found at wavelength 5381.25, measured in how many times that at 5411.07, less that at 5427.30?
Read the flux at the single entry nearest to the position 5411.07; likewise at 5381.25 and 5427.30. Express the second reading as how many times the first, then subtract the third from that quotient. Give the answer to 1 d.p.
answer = -26.9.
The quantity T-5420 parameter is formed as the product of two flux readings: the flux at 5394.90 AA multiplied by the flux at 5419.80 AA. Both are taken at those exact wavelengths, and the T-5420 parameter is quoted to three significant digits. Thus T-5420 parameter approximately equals 602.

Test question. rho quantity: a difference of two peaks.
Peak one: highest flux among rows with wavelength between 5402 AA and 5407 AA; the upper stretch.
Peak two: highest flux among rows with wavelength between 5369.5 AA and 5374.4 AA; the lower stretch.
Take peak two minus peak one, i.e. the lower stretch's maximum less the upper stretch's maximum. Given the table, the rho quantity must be -3.7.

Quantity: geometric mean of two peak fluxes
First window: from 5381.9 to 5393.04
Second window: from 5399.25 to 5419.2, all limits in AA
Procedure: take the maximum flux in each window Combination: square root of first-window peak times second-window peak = 29.8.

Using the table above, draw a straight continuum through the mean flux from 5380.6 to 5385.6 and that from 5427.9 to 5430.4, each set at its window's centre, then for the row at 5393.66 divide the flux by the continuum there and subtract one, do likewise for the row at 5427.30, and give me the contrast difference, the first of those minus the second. -0.04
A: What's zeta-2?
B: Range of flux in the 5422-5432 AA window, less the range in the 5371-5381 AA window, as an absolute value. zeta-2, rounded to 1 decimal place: 2.5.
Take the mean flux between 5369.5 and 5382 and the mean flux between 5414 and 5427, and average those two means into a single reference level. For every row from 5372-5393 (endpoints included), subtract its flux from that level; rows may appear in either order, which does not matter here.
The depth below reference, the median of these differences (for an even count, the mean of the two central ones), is -0.4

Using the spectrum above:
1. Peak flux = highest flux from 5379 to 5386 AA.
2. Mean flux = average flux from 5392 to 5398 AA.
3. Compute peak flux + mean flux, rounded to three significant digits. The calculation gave 52.4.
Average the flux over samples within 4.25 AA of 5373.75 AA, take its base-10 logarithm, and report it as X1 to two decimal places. 1.38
